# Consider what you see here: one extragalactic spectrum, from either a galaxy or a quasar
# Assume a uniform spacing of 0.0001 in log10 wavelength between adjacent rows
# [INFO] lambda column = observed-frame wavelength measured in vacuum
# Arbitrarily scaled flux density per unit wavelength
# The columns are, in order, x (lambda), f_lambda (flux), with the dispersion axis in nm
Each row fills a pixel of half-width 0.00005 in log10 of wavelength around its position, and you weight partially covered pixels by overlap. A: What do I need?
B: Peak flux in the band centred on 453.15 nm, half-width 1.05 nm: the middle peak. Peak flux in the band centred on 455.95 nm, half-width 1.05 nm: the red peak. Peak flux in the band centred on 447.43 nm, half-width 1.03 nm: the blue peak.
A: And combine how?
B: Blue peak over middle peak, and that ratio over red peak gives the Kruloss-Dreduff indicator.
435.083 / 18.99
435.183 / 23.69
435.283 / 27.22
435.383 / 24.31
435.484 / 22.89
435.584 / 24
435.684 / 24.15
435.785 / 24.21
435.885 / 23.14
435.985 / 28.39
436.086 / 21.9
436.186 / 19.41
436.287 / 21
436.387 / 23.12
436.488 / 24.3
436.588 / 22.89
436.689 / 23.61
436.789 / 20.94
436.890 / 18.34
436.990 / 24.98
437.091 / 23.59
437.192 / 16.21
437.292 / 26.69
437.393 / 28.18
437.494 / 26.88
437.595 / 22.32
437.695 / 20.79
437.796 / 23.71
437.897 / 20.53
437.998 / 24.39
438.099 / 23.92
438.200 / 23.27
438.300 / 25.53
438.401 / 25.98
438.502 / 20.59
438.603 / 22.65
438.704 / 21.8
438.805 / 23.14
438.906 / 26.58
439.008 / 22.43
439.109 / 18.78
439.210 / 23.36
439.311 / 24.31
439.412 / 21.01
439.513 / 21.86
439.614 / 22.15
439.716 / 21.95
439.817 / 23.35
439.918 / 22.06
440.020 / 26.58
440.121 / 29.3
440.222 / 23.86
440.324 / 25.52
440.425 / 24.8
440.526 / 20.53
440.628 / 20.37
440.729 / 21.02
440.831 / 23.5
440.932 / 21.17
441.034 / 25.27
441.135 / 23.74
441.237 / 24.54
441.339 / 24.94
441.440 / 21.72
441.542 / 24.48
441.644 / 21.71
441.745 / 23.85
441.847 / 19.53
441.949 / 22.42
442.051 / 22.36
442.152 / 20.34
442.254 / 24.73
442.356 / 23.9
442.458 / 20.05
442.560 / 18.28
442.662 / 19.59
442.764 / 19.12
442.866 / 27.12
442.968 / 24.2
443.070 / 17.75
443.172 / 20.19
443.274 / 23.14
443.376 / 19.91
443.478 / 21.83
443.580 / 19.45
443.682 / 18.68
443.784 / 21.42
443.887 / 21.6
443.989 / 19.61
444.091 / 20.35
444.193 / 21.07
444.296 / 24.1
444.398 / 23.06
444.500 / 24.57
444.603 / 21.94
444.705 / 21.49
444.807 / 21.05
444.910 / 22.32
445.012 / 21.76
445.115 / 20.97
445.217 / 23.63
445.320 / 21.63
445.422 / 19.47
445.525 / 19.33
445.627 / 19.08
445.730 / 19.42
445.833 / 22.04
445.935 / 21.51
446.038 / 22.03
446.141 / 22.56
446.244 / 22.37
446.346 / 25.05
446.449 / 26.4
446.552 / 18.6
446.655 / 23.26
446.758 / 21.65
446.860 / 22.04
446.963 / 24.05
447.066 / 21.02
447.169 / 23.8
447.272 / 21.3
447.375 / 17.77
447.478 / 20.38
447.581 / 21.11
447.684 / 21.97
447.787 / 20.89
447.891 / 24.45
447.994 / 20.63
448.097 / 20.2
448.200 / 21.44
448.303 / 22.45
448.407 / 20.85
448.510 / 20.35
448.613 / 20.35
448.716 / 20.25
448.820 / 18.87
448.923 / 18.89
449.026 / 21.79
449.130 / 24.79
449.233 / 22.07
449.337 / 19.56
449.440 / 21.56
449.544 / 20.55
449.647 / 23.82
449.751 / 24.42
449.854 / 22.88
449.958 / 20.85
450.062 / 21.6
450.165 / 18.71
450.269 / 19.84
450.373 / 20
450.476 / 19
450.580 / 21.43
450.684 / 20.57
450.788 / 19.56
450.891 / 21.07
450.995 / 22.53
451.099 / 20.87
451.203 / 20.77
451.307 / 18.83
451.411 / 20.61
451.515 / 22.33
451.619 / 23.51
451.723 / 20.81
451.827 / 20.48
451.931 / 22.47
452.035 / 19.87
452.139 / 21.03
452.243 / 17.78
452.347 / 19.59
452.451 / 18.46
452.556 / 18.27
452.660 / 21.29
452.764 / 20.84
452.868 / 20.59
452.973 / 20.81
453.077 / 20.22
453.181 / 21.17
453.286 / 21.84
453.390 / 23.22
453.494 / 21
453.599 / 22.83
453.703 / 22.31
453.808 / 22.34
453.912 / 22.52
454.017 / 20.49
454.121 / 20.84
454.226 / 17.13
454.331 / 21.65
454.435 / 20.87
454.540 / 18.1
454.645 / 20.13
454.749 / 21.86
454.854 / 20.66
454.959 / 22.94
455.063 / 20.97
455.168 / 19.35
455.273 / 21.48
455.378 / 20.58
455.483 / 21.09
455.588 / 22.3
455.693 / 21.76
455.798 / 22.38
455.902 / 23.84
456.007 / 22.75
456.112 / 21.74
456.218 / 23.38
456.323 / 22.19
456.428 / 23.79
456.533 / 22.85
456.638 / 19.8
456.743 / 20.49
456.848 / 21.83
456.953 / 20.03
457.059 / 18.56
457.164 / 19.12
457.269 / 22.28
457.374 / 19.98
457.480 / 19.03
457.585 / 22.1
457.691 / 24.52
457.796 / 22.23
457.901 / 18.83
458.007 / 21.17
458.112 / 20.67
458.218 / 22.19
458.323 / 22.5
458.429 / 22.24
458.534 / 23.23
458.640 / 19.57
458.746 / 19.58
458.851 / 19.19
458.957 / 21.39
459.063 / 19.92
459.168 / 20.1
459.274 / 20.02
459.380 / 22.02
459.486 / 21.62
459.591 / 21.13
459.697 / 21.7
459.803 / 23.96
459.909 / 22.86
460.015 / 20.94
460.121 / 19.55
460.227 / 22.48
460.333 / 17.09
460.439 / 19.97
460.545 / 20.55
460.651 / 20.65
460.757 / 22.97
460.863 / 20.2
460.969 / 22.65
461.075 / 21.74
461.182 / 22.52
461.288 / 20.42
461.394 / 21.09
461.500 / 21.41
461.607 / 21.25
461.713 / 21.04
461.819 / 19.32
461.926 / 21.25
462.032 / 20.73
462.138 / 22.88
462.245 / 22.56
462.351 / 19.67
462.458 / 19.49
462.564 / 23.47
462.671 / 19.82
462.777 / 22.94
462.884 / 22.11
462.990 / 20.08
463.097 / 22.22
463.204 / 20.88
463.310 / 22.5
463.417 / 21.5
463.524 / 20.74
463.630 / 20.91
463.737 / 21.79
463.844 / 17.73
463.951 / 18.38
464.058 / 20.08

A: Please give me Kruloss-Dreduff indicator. 0.0477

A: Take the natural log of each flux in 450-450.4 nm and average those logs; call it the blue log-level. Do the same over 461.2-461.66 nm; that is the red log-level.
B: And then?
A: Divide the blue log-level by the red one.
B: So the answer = 0.98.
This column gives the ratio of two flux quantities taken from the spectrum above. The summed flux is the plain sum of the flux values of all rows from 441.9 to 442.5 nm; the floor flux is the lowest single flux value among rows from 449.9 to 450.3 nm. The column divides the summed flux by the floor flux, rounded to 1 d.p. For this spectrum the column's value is 7.2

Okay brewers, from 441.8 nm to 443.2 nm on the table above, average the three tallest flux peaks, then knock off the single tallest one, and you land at -1.8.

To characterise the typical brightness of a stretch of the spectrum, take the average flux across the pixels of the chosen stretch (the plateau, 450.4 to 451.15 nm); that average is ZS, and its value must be 20.7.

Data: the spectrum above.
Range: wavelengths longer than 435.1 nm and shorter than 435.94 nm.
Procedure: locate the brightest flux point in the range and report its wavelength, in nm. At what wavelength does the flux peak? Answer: 435.283 nm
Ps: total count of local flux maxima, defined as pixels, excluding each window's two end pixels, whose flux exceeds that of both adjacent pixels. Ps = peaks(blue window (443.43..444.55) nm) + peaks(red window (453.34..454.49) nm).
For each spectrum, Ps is 6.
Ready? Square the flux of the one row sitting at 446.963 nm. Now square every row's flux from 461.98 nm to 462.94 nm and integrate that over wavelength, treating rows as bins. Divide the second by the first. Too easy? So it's 0.8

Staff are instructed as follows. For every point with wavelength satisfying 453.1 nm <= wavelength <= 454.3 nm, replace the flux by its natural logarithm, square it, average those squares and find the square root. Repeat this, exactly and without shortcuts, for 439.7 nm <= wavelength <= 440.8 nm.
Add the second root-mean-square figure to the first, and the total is 6.22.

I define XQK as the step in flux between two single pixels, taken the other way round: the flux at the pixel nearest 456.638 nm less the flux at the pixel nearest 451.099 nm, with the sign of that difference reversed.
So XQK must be 1.1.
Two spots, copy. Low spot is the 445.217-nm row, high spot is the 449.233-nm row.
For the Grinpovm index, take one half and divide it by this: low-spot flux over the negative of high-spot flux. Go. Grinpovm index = -0.467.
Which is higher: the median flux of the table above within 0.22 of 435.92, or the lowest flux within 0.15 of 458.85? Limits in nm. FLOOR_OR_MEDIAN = 23.7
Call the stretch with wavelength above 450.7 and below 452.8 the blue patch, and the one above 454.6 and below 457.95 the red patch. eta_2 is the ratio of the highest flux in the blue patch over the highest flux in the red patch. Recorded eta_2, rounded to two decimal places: 0.96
